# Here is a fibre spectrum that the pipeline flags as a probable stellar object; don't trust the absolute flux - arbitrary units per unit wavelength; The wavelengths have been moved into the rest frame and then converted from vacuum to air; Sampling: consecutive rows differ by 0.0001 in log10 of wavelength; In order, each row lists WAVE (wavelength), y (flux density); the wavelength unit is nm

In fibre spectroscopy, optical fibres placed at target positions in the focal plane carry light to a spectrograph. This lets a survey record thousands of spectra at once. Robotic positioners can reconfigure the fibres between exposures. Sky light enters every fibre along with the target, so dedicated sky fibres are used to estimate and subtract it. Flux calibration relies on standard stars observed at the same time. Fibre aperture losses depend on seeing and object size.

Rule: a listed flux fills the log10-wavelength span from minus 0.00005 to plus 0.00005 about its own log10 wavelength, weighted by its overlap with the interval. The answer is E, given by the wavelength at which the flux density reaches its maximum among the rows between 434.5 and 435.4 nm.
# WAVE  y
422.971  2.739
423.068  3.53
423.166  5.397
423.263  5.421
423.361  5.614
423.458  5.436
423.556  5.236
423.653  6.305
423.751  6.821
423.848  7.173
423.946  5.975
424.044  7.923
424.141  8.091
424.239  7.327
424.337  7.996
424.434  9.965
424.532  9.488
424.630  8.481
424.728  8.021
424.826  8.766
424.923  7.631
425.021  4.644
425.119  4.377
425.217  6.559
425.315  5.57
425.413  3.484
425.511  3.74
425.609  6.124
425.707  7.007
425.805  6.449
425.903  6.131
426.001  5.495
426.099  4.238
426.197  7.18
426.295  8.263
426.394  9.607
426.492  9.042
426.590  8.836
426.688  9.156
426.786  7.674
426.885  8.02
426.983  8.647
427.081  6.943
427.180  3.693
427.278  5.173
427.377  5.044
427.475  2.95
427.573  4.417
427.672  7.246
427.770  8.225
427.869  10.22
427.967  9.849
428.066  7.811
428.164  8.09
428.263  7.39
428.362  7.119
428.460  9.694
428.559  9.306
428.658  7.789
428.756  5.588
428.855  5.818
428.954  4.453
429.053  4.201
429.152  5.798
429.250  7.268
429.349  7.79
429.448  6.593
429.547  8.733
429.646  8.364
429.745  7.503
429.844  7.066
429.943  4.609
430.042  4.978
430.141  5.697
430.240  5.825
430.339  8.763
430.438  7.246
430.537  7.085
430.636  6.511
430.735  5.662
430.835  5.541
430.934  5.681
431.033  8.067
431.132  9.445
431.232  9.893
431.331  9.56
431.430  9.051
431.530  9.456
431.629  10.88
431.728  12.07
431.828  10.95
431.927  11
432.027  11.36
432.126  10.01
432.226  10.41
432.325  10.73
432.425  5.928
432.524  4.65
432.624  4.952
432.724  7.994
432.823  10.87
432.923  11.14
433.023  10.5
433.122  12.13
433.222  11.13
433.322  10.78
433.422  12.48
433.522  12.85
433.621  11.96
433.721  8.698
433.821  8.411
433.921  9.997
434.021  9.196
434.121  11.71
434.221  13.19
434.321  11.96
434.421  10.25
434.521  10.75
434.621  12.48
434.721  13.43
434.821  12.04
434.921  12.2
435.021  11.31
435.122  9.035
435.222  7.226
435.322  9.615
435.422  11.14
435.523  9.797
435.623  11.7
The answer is 434.721 nm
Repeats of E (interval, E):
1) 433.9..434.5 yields 434.221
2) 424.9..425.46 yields 424.923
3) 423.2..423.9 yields 423.848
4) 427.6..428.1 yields 427.869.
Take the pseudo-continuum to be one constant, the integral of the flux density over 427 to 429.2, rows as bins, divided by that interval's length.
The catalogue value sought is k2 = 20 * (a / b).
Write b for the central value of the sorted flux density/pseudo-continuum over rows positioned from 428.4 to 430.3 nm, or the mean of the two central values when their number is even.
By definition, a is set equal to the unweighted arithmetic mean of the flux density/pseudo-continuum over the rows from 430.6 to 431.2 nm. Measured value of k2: 20.7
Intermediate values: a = 1.02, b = 1.0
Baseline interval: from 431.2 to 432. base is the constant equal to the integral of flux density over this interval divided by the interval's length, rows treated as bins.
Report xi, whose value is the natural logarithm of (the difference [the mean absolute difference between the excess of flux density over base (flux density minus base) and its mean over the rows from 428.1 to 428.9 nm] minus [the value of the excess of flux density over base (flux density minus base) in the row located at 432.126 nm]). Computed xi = 0.4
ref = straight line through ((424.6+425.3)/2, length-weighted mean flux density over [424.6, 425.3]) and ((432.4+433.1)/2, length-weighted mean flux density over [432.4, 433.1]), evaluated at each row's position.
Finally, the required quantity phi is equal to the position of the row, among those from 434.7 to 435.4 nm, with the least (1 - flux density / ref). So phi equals 434.721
